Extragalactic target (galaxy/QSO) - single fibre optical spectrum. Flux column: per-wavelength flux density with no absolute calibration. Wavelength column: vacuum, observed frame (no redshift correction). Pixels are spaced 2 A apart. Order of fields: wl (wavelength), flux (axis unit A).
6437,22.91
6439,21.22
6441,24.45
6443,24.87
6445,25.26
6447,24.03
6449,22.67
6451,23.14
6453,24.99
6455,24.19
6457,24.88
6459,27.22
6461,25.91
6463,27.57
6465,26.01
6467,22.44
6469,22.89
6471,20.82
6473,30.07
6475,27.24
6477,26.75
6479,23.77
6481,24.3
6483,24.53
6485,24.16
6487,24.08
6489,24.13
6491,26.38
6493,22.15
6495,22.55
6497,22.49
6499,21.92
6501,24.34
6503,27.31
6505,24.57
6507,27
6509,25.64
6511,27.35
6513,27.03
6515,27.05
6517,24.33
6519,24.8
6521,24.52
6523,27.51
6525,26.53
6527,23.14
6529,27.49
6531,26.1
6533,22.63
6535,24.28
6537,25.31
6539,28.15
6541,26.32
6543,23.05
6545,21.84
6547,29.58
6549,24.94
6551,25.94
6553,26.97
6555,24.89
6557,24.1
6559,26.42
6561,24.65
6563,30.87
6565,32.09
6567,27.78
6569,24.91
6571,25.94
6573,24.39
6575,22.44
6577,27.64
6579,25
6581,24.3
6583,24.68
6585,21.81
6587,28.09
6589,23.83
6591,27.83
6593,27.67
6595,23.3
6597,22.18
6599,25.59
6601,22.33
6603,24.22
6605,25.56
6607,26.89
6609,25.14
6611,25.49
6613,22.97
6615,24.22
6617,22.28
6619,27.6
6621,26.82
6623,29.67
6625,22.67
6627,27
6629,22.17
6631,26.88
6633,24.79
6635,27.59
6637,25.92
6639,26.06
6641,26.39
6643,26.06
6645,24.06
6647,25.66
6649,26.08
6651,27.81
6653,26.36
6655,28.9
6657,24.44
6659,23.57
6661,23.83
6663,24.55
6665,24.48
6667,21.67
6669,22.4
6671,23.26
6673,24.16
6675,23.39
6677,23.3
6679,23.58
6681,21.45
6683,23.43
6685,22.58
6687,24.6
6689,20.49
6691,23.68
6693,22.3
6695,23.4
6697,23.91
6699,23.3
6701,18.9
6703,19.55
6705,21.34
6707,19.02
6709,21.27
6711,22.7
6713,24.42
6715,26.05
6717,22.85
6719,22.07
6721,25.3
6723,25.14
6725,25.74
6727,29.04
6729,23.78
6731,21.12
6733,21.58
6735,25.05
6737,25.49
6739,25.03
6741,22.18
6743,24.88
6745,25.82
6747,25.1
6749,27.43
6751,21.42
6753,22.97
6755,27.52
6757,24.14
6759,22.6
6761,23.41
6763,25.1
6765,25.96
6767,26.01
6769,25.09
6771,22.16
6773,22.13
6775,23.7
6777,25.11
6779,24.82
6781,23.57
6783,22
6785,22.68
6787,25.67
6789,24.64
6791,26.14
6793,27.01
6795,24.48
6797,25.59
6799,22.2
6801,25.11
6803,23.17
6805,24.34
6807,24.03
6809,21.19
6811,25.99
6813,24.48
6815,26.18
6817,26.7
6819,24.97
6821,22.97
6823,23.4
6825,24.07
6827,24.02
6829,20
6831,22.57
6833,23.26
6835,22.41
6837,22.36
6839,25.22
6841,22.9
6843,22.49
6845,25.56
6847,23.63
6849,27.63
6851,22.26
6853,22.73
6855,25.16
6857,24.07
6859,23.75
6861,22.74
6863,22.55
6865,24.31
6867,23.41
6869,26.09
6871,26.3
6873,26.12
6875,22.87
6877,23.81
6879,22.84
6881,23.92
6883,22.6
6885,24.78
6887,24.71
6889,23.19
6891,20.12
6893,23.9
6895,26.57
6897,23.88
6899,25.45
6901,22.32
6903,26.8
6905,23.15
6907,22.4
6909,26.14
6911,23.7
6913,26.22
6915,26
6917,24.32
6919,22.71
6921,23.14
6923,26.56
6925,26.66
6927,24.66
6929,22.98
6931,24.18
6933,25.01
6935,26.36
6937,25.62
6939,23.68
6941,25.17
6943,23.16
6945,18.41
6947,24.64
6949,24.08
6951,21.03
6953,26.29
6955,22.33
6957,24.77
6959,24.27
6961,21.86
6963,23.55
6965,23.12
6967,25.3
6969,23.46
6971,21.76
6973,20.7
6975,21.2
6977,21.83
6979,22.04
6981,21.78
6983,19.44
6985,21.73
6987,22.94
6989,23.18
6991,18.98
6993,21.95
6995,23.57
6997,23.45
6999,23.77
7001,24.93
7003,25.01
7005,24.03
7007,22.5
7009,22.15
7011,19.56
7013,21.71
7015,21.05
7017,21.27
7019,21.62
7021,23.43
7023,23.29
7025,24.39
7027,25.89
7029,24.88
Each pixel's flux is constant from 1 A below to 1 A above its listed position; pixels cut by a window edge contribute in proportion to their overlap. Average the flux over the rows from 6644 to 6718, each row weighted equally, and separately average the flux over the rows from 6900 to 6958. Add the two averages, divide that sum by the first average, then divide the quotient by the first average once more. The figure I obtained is 0.087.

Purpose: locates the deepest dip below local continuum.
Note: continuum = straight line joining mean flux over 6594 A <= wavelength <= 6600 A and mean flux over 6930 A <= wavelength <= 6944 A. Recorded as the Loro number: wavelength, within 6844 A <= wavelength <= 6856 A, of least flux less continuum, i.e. 6851 A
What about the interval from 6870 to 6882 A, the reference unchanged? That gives 6879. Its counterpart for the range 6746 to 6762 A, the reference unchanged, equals 6751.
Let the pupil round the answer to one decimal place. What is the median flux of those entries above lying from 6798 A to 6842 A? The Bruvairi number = 23.7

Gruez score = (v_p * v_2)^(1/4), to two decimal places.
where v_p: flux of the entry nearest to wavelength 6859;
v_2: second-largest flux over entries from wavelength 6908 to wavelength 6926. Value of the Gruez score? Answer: 5.01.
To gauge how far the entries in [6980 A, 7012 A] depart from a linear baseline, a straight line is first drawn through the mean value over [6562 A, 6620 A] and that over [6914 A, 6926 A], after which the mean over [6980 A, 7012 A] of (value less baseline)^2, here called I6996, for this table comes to 8.7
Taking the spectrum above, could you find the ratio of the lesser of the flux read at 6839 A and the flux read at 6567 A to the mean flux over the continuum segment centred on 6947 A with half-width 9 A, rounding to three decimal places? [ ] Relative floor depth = 1.087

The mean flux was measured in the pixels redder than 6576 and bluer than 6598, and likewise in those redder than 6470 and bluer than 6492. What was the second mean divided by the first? 1.00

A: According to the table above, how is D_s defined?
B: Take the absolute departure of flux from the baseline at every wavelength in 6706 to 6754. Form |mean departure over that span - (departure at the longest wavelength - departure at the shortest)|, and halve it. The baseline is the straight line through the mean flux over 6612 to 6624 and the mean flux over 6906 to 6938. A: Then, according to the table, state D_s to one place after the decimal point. 3.0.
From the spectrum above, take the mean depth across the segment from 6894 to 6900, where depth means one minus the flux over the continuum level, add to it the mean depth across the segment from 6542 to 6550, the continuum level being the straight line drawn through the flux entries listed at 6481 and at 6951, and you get -0.22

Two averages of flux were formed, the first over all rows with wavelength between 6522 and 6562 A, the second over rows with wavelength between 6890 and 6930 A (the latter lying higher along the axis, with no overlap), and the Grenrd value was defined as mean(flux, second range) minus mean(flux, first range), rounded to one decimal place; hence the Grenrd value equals -1.1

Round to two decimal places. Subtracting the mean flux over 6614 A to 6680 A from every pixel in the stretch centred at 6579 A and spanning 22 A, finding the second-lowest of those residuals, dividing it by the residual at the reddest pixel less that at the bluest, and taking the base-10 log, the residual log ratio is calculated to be 0.39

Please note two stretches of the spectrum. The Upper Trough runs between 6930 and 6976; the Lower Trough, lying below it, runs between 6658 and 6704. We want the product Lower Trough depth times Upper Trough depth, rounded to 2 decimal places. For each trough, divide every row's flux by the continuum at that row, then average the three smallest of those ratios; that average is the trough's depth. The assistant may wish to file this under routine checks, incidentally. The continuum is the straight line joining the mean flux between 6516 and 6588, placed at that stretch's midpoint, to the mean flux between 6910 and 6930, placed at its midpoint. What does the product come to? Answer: 0.63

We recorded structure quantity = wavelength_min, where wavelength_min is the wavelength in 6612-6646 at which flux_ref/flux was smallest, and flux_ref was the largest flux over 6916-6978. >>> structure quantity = 6623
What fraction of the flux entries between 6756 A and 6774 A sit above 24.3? 0.44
